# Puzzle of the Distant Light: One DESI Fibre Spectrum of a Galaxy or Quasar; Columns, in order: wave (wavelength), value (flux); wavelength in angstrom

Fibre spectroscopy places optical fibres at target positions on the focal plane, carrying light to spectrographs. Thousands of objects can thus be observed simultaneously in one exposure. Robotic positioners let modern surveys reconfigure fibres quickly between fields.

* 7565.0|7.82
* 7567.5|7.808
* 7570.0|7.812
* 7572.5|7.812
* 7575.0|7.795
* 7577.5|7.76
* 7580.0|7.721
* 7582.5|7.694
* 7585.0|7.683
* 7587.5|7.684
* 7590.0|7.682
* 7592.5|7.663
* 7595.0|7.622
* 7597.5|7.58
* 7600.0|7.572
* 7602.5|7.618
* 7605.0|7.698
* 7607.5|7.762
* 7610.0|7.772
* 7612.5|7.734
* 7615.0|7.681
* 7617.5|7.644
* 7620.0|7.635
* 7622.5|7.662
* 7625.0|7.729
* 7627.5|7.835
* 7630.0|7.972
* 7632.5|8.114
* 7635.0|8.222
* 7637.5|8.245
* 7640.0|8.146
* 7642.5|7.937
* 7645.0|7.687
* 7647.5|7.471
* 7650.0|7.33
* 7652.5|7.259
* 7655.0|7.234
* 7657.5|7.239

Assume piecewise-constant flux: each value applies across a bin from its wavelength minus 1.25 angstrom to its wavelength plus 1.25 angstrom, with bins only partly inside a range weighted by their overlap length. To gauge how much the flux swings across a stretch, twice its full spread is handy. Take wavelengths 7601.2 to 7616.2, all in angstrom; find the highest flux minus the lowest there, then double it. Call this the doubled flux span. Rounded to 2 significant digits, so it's 0.31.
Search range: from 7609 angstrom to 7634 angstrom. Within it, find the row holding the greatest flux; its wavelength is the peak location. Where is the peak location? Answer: 7632.5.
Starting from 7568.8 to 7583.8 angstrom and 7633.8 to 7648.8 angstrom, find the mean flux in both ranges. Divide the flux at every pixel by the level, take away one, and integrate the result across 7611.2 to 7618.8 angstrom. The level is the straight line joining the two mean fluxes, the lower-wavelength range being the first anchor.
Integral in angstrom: -0.181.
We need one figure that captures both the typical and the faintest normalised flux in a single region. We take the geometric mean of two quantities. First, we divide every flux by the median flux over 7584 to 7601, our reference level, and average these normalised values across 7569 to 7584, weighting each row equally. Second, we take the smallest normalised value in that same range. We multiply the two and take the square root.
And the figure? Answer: 1.01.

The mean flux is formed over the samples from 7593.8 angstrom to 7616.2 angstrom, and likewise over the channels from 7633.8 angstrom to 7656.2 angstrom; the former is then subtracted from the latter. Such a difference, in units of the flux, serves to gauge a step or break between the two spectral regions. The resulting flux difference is 0.055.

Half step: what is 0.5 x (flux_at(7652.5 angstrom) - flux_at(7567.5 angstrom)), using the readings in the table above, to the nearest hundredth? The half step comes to -0.27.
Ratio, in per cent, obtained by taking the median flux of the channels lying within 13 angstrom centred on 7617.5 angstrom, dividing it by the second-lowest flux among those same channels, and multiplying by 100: 100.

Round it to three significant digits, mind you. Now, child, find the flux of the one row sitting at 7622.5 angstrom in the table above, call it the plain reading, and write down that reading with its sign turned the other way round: -7.66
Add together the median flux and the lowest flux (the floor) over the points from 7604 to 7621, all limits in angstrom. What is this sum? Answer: 15.3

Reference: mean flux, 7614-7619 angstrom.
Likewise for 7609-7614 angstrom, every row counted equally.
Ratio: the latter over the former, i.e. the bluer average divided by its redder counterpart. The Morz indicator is 1.01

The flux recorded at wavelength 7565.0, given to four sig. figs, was 7.820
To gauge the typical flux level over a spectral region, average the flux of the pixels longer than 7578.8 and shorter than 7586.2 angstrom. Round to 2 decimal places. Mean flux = 7.70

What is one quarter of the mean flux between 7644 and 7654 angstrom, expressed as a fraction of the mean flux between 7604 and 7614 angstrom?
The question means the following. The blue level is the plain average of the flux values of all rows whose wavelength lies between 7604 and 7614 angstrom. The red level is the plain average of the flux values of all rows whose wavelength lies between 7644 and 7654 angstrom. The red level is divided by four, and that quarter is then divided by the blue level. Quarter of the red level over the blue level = 0.240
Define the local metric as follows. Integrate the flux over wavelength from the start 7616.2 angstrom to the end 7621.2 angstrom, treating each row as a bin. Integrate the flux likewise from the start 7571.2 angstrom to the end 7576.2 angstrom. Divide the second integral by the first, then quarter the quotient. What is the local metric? 0.255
